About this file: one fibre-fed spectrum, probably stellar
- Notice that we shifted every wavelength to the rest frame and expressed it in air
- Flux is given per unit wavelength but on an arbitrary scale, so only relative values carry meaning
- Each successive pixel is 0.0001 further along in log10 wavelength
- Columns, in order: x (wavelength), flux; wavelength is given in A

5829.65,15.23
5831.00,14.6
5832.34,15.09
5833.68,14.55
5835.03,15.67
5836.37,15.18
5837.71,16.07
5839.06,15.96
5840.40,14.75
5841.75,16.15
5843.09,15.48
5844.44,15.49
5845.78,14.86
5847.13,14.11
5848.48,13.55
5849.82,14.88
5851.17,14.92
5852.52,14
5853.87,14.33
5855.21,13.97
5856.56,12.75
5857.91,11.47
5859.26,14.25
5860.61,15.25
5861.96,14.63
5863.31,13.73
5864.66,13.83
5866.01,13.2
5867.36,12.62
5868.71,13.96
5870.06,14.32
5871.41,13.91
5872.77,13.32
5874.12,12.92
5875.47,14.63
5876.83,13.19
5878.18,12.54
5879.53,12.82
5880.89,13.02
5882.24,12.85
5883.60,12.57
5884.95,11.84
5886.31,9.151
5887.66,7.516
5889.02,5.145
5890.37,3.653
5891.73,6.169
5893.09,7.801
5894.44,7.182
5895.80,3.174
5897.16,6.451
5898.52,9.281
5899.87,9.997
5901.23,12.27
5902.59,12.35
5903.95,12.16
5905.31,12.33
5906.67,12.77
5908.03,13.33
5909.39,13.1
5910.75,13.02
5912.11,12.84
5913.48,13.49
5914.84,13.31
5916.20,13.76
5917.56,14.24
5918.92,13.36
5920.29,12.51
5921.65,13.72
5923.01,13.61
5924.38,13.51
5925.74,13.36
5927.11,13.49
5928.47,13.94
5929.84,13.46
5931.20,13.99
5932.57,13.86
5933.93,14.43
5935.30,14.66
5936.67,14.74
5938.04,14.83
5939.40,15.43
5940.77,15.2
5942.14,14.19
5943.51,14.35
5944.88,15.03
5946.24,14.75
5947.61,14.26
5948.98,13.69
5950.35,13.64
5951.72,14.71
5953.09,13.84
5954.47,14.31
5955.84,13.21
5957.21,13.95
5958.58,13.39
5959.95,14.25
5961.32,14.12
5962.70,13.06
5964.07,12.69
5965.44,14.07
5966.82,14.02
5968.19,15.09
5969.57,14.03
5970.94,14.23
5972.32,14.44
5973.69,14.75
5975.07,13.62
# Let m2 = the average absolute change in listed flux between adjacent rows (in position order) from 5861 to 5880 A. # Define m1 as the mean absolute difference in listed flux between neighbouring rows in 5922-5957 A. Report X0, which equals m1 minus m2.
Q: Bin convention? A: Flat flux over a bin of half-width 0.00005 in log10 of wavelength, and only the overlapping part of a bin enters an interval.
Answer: -0.3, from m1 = 0.44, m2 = 0.72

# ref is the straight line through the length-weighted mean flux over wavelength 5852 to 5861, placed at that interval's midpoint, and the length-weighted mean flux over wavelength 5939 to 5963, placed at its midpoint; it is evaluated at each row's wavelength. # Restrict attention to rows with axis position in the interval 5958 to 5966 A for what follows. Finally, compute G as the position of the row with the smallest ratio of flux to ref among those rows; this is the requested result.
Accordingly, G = 5964.07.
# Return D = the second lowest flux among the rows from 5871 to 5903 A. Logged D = 3.653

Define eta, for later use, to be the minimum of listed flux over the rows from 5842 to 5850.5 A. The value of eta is 13.55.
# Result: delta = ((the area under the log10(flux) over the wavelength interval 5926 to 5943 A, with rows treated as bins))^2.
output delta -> 386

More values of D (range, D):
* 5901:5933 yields 12.27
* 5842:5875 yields 12.62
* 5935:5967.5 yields 13.06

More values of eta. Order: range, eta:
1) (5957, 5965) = 12.69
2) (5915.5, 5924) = 12.51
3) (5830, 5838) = 14.55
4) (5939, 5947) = 14.19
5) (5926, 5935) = 13.46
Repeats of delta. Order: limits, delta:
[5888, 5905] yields 218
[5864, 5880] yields 326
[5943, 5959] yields 338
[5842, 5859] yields 383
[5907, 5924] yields 366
